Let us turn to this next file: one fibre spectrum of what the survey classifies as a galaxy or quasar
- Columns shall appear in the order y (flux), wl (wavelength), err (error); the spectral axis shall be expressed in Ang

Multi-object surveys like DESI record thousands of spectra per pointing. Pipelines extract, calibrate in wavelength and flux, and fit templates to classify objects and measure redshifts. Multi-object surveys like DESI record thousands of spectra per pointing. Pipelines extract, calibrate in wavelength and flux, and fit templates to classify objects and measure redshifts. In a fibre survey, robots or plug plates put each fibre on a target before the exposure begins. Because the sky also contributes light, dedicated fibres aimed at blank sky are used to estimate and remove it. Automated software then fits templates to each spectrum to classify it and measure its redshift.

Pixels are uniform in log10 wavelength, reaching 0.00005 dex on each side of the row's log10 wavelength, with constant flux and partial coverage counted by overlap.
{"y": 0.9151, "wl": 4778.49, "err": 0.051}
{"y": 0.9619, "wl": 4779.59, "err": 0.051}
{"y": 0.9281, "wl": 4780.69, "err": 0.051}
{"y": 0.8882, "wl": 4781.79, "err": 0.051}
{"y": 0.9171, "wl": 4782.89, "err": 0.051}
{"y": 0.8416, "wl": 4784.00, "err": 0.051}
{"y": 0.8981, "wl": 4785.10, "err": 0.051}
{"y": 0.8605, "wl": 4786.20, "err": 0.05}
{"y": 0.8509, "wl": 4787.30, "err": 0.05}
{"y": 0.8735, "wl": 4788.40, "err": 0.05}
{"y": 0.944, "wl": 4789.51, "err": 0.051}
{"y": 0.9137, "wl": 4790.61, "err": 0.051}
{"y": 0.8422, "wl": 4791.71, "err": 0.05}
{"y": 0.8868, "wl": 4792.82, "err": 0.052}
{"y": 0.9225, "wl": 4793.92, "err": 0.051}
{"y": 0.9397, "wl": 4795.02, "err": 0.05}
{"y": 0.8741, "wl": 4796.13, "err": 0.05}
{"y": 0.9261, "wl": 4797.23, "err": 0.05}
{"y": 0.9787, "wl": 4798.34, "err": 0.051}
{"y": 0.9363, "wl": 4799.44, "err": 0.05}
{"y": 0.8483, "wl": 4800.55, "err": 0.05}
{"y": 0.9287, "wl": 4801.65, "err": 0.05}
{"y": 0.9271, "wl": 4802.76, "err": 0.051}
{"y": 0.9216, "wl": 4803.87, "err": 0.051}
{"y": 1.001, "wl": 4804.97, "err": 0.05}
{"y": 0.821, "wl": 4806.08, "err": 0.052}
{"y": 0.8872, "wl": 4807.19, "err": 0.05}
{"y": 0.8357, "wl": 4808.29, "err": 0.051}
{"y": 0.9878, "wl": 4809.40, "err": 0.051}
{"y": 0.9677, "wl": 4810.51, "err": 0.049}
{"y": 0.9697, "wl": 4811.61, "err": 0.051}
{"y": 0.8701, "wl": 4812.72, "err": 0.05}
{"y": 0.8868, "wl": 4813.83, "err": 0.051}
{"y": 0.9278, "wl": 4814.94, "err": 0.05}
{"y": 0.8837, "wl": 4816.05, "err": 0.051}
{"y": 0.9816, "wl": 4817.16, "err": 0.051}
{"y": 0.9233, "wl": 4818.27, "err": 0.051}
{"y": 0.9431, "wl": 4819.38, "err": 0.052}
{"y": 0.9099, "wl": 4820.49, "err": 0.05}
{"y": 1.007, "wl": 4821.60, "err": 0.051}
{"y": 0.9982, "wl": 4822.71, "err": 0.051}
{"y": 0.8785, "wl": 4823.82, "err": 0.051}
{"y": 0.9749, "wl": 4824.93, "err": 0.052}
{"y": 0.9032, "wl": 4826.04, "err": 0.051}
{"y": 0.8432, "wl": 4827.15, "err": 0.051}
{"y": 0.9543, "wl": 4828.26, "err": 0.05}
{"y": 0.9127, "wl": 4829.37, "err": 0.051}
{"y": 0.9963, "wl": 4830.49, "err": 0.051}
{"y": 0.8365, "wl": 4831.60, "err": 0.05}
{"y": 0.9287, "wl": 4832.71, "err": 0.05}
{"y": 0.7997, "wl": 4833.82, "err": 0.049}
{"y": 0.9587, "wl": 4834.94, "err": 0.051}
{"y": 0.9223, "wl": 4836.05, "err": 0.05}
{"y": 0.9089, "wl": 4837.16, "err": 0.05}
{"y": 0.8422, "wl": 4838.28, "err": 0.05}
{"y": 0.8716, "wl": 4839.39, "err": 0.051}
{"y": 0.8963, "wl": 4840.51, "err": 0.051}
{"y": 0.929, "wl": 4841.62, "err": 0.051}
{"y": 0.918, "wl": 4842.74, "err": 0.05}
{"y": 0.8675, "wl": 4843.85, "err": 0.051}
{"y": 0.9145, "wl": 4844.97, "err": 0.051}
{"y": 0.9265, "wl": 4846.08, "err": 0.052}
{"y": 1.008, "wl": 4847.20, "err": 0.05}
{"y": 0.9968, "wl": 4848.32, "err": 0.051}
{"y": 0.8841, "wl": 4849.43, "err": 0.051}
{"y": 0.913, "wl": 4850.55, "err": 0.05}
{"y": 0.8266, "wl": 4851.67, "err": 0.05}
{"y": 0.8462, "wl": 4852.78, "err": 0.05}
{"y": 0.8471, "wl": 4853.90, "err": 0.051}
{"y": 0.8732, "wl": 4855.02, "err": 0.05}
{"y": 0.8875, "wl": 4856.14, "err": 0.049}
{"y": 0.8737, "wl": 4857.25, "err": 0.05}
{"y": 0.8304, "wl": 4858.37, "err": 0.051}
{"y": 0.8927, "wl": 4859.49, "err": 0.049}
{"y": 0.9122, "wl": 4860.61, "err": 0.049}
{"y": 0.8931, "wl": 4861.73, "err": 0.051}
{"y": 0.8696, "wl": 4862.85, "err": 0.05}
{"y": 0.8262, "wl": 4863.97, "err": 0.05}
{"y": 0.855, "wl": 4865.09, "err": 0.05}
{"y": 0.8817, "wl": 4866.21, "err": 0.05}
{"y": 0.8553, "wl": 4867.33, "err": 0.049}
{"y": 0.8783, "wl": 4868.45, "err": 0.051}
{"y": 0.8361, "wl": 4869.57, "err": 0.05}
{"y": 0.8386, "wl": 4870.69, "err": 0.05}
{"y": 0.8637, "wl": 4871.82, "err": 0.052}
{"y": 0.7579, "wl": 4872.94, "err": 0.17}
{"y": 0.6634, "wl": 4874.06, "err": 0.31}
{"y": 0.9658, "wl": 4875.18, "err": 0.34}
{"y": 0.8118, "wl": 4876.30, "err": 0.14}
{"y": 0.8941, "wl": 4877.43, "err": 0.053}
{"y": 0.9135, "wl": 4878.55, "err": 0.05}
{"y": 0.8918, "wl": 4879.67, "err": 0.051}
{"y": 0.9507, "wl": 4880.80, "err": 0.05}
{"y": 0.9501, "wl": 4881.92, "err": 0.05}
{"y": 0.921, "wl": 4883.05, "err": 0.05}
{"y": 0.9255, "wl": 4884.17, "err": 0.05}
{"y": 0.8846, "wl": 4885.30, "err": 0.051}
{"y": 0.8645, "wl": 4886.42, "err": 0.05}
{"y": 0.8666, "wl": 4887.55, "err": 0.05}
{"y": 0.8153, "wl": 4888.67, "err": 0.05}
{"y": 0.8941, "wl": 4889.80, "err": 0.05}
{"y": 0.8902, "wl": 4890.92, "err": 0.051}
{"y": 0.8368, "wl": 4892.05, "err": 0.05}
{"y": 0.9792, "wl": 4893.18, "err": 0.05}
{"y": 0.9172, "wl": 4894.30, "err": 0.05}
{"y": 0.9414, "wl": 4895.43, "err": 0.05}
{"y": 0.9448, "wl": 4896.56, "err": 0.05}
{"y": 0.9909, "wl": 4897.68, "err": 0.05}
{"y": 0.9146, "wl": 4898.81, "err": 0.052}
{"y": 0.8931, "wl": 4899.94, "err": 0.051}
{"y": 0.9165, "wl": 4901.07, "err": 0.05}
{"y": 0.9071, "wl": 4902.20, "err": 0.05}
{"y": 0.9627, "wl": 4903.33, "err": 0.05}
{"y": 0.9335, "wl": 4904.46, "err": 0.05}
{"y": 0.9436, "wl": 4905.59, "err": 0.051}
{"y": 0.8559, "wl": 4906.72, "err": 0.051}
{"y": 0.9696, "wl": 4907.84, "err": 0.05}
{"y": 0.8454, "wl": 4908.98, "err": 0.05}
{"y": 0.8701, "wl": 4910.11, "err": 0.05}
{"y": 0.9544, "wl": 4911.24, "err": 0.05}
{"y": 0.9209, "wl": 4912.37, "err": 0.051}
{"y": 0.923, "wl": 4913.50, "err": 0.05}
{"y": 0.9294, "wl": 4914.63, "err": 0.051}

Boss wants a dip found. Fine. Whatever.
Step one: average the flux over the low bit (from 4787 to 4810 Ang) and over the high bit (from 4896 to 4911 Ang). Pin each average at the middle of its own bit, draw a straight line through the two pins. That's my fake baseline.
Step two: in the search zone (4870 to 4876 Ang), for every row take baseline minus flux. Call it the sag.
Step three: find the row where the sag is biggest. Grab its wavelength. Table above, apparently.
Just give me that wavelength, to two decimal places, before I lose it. 4874.06 Ang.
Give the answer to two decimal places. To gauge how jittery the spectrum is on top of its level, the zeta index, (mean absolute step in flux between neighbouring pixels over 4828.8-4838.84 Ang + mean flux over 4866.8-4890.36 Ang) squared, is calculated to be 0.92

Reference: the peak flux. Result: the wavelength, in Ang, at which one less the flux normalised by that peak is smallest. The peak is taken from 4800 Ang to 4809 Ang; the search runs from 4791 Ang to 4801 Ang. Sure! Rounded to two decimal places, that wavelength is 4798.34 Ang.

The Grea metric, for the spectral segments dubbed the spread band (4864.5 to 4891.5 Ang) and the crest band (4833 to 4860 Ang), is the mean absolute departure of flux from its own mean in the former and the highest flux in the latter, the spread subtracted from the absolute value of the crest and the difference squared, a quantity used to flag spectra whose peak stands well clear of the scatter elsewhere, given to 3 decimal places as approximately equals 0.928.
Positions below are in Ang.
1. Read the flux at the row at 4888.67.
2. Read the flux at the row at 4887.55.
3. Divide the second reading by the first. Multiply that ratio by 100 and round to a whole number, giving 106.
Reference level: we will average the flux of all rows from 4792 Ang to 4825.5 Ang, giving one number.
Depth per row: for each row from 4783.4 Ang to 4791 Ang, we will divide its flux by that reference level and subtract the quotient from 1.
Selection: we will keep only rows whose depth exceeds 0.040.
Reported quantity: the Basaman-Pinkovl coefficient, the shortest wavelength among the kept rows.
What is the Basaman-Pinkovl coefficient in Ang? 4784.00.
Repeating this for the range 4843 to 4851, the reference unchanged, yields 4843.85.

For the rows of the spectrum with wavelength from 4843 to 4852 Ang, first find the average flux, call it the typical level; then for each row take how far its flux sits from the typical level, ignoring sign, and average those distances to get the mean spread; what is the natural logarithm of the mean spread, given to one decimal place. -3.1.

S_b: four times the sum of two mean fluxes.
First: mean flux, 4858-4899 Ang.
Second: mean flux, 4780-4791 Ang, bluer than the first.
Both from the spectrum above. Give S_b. 7.09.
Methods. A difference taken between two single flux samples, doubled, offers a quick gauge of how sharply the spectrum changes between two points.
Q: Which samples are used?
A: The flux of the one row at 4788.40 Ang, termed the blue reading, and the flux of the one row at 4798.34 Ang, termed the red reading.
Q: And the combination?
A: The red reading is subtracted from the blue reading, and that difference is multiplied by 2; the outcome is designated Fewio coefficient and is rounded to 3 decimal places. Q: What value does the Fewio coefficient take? -0.210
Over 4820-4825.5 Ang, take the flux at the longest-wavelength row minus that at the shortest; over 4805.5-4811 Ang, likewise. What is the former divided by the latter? 0.4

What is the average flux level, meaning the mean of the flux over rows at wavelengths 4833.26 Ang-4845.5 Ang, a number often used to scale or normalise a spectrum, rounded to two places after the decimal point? 0.89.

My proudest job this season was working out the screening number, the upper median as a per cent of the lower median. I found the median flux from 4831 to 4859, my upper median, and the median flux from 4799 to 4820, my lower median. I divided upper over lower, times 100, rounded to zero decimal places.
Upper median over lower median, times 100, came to 96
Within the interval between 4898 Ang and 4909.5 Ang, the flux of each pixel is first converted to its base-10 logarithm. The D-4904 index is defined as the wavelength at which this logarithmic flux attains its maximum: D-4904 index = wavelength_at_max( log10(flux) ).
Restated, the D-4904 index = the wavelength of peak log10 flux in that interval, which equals 4907.84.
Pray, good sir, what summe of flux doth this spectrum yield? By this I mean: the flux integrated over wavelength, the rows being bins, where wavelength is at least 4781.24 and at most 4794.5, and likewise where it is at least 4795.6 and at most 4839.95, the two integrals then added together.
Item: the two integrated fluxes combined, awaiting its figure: 52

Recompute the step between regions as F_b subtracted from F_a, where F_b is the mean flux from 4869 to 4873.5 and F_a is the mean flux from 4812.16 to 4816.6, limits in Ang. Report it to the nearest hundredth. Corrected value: 0.07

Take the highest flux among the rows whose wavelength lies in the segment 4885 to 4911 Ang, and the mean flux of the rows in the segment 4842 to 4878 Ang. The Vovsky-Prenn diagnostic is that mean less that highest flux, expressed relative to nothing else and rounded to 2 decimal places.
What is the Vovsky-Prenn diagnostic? -0.12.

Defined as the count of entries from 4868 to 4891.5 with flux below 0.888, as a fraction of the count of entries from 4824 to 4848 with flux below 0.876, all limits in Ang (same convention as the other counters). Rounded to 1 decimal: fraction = 1.8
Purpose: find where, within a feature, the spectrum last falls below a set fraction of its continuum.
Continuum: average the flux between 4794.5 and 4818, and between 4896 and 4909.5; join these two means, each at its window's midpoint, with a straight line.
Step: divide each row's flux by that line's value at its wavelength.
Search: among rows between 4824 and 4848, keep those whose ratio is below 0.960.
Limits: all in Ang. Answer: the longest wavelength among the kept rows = 4843.85 Ang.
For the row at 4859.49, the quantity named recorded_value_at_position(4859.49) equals 0.8927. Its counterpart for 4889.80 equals 0.8941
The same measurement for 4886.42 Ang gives 0.8645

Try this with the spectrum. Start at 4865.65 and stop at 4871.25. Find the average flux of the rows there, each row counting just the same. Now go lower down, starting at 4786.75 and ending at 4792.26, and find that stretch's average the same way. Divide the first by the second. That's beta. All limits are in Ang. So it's 0.97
